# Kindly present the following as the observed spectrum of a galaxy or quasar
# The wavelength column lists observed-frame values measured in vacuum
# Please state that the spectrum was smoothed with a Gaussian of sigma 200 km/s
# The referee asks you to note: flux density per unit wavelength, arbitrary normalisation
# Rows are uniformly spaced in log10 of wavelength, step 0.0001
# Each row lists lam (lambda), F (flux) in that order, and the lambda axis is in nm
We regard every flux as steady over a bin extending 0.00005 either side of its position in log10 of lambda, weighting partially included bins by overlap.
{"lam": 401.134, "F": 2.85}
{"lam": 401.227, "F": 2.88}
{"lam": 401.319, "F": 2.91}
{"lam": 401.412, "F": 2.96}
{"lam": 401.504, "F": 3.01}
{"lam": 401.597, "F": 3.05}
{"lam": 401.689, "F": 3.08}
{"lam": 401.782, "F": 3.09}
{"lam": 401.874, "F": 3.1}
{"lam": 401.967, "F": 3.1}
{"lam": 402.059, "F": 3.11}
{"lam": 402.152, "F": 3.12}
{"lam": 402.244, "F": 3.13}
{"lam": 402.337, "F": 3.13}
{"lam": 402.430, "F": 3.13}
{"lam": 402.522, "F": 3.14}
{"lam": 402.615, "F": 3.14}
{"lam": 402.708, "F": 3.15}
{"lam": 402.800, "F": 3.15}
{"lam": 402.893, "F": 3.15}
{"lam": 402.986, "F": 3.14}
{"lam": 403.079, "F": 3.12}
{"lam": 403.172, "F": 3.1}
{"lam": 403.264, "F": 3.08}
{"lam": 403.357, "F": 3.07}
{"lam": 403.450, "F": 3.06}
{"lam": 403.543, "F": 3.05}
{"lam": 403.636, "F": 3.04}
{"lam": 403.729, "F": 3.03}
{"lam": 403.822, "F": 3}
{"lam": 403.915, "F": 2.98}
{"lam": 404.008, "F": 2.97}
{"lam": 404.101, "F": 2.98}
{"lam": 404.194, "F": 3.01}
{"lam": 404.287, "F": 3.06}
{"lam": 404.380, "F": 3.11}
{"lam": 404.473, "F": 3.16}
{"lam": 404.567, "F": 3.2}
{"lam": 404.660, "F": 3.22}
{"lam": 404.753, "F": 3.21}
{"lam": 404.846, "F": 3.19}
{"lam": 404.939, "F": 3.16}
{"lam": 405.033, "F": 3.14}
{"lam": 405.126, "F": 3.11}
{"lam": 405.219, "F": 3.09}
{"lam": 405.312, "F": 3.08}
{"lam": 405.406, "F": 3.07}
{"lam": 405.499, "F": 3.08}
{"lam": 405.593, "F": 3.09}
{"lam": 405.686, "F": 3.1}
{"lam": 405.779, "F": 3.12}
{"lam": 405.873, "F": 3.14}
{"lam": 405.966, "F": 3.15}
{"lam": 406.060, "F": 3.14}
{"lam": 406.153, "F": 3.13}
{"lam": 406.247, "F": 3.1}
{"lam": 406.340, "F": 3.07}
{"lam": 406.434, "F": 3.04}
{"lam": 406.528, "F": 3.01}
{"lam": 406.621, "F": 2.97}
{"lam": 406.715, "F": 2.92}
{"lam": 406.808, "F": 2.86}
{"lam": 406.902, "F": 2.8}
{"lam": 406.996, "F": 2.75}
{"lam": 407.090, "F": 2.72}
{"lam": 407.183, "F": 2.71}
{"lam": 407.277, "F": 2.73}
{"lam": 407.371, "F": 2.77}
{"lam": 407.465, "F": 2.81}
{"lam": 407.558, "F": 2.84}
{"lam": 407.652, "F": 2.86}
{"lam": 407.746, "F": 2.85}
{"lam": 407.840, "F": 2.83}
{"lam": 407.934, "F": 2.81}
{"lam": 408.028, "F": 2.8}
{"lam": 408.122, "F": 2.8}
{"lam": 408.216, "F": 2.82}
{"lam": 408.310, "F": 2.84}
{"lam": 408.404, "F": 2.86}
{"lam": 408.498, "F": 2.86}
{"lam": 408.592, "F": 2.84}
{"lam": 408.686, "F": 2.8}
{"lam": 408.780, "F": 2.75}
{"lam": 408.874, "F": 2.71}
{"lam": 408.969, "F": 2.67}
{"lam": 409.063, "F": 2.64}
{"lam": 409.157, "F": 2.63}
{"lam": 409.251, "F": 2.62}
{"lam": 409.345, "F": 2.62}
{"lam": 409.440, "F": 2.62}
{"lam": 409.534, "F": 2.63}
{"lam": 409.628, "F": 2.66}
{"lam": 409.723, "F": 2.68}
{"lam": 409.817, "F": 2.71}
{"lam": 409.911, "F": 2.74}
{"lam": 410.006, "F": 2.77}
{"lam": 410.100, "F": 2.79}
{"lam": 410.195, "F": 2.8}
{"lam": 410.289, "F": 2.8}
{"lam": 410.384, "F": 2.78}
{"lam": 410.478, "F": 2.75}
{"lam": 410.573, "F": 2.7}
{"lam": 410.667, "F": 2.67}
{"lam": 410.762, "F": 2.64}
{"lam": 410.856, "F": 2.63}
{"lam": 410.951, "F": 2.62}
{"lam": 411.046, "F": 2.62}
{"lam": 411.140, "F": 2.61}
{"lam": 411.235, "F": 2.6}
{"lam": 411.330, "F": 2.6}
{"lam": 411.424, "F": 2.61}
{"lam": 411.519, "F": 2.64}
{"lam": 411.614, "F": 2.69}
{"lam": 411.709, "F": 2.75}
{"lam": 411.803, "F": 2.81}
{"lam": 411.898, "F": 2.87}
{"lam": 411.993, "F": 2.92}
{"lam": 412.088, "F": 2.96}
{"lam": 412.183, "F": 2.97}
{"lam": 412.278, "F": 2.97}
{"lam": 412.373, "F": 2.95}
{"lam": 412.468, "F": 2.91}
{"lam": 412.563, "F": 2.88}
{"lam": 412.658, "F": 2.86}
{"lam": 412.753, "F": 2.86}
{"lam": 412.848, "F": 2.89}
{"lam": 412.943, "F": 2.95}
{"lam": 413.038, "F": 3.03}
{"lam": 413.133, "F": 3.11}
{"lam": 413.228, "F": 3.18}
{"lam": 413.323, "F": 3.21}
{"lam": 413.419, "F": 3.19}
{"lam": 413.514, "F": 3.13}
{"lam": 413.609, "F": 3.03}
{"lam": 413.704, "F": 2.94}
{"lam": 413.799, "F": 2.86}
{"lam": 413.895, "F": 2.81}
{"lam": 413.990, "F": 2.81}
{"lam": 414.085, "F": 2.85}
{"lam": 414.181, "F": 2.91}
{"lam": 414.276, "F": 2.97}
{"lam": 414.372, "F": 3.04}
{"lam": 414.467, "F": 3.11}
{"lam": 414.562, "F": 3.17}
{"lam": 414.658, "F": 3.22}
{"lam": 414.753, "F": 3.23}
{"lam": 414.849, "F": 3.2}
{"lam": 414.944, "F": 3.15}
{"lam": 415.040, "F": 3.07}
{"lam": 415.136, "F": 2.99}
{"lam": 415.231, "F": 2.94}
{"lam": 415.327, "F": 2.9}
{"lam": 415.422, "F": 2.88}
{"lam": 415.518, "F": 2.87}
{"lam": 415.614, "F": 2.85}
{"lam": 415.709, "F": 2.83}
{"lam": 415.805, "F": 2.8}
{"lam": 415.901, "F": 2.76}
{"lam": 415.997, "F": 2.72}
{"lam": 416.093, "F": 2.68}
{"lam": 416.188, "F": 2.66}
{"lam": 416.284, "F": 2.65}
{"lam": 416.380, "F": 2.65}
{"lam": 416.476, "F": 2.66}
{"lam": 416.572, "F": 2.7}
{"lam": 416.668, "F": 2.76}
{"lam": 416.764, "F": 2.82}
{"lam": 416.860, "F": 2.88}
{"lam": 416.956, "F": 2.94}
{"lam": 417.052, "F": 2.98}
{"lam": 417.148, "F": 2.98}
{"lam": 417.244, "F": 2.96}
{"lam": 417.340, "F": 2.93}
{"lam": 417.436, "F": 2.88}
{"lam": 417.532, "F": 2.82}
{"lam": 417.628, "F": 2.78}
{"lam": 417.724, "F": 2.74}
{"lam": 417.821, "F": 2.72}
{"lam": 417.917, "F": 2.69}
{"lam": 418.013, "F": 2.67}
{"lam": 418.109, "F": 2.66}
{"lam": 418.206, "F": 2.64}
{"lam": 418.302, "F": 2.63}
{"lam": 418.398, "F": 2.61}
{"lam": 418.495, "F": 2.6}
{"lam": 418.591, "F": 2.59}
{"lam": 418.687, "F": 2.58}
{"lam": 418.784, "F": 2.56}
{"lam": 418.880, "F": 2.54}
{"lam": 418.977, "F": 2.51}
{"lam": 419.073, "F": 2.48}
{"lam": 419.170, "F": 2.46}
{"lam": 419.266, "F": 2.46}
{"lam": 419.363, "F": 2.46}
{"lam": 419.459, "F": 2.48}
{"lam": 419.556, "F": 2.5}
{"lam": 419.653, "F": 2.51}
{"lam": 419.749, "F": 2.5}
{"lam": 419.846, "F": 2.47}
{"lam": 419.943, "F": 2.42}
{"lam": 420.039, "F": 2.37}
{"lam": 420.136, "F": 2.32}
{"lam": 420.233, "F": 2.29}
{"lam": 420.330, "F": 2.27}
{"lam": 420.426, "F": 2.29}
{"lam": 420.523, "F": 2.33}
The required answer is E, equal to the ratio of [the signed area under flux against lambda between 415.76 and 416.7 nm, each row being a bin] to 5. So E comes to 0.51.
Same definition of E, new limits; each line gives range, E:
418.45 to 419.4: 0.48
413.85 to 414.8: 0.57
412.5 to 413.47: 0.58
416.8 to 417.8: 0.58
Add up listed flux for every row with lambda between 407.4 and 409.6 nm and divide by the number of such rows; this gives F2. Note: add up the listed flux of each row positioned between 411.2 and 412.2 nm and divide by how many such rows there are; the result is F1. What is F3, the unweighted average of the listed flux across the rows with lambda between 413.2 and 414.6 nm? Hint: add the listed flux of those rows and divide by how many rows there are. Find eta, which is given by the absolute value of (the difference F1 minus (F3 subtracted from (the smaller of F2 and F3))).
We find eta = 3.02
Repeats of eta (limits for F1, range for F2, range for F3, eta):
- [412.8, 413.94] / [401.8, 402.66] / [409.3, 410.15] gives 3.03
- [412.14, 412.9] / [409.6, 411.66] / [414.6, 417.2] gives 3.10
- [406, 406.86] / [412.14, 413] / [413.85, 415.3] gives 3.14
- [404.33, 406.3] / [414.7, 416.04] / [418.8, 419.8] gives 3.13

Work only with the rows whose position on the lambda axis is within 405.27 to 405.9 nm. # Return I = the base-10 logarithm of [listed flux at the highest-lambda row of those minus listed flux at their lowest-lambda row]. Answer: -1.2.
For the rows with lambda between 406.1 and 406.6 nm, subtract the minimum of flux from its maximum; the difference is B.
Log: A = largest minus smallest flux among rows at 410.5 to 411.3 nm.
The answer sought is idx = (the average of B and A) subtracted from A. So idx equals -0.010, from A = 0.100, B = 0.120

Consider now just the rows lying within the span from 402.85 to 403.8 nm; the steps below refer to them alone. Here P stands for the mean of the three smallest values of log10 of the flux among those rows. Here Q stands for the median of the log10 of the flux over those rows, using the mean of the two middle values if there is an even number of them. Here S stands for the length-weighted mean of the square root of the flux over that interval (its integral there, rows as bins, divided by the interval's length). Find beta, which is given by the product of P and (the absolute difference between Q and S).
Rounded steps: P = 0.483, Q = 0.488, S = 1.75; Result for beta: 0.612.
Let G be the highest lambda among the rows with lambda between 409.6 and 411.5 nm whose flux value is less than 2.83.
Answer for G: 411.424 nm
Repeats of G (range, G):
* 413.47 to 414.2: 413.990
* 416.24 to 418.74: 418.687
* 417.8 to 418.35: 418.302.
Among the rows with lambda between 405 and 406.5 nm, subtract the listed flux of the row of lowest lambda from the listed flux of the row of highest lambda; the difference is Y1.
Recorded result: -0.10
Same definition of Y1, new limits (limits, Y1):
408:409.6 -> -0.17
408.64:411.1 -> -0.18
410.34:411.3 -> -0.18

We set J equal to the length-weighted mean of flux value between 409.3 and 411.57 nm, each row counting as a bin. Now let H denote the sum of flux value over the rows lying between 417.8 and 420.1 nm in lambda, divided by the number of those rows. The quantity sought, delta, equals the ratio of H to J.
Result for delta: 0.95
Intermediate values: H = 2.55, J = 2.7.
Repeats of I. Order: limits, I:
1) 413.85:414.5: -0.5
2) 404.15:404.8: -0.7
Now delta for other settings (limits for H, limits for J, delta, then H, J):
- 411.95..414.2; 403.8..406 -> 0.96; 2.97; 3.1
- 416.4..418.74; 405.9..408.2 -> 0.95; 2.76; 2.9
